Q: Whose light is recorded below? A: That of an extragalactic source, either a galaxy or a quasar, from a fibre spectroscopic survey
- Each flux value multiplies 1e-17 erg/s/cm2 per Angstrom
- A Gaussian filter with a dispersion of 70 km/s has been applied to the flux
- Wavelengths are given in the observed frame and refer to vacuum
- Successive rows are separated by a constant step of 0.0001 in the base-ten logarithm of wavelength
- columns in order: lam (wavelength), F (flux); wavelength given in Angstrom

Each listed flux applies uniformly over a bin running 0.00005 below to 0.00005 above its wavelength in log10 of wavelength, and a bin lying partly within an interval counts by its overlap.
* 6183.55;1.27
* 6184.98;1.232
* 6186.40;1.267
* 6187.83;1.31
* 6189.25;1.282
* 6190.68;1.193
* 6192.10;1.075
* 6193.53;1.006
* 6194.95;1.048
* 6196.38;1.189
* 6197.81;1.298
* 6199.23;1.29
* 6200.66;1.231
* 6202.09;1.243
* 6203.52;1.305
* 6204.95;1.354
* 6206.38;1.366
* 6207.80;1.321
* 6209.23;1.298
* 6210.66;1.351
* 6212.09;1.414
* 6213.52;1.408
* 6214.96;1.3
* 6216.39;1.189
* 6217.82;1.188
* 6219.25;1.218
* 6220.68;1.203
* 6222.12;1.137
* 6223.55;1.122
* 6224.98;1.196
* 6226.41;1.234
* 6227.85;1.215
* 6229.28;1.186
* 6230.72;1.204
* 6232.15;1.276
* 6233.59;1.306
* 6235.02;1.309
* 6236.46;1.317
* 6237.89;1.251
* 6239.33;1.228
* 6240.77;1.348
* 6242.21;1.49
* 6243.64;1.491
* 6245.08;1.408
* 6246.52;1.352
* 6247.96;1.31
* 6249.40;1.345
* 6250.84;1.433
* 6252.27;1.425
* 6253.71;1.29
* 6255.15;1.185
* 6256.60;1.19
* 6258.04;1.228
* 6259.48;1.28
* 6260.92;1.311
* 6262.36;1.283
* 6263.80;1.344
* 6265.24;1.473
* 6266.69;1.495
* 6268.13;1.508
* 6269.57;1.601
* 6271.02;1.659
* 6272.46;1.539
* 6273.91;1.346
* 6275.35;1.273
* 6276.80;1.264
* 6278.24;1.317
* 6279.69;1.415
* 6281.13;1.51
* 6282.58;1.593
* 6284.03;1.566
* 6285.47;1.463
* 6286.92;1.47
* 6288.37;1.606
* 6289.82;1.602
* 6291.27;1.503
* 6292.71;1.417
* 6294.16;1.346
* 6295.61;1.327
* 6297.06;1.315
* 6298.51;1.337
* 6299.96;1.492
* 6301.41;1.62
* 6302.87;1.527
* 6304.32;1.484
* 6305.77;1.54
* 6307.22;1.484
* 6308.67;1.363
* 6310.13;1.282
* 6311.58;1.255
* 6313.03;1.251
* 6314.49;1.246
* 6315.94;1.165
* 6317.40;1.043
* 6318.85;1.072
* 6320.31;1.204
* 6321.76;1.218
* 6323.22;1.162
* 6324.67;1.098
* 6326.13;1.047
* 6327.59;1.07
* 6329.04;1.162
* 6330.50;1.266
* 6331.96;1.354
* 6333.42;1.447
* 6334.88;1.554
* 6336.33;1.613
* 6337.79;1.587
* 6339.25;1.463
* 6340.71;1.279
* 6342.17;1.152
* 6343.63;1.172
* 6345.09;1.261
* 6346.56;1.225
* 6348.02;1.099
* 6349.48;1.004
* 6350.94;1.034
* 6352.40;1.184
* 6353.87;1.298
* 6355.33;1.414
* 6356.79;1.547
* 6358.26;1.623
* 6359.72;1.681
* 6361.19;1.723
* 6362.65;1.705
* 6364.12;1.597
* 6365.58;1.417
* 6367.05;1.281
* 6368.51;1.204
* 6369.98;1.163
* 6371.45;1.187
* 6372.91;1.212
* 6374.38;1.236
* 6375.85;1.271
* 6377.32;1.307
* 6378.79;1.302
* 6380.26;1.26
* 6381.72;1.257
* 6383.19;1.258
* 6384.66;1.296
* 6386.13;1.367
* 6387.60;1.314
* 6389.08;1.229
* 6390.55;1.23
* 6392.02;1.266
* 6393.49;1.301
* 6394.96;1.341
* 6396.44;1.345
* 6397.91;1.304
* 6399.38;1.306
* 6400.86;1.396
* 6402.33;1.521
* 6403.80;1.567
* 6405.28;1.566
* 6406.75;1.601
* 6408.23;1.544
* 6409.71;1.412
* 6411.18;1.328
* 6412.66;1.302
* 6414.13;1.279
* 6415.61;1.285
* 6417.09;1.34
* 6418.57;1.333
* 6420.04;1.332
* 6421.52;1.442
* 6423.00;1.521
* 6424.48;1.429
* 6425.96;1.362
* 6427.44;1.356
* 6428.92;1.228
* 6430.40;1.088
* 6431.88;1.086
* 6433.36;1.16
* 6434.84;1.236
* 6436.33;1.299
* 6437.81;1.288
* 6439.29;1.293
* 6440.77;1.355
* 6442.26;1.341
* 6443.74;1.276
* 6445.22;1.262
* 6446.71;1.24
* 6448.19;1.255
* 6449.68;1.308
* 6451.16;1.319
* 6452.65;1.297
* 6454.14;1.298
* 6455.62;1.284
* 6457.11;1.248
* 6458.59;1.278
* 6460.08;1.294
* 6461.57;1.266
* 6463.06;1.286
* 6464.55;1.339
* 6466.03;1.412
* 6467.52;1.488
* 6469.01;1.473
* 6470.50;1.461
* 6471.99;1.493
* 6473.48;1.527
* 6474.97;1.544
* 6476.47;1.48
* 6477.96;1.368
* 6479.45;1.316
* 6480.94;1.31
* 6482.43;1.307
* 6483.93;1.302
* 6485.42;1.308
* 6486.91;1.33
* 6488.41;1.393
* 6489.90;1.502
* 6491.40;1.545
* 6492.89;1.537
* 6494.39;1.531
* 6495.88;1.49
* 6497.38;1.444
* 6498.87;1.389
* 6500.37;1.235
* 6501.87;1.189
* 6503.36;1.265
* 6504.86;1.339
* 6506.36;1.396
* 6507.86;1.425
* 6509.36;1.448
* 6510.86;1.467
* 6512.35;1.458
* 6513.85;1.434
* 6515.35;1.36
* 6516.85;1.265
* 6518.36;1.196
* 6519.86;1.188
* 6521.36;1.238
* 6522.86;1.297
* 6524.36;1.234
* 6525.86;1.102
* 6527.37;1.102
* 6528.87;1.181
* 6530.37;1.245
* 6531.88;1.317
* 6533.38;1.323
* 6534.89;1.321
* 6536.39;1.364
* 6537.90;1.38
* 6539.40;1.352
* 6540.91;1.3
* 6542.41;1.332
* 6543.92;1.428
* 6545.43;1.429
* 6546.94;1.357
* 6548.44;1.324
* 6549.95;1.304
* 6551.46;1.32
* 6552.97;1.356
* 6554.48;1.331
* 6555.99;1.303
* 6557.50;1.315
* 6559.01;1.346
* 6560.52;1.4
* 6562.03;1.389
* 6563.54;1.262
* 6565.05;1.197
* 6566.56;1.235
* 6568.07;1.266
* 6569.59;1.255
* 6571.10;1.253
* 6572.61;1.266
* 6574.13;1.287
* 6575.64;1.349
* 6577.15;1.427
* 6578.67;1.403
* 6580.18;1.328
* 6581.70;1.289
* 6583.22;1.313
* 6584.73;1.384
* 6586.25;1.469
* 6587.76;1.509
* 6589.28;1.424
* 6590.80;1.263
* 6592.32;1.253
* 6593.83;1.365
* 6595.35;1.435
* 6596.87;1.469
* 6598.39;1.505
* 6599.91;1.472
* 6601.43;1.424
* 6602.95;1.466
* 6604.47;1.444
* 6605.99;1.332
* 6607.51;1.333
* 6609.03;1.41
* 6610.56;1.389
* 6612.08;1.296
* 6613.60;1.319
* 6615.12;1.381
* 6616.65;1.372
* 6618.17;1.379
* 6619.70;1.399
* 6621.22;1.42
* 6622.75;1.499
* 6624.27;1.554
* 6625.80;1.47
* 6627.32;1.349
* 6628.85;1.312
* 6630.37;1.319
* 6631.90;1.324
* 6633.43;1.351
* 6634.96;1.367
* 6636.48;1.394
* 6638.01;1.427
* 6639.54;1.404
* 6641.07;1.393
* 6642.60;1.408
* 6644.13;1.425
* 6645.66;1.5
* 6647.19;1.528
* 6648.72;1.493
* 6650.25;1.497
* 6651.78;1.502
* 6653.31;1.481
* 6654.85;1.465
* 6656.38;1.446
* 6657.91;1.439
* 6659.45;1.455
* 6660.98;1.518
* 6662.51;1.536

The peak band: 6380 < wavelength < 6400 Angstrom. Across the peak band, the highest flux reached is 1.367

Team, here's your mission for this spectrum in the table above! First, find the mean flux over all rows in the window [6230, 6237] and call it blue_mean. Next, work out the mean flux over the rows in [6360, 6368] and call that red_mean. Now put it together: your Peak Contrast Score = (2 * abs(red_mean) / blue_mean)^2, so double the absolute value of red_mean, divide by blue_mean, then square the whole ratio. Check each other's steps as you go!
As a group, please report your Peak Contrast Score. 5.80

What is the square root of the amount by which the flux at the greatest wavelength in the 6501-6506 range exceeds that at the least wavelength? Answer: 0.39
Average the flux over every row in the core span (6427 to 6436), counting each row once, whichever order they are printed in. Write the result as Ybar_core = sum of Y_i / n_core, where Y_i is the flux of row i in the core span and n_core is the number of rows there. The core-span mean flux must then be 1.19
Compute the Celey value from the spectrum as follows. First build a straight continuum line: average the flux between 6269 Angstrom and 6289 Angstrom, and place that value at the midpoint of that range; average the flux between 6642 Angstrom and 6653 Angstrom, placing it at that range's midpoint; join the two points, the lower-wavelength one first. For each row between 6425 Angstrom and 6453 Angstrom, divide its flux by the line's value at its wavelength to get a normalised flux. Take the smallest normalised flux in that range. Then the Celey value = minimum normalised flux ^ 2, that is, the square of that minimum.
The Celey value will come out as 0.54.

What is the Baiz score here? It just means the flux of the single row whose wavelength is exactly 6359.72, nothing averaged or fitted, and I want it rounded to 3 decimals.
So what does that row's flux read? 1.681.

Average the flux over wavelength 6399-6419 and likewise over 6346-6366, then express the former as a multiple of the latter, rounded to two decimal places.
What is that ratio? 1.01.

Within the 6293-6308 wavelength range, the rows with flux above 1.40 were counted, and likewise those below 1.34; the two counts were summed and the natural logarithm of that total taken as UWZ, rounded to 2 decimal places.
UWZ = 2.20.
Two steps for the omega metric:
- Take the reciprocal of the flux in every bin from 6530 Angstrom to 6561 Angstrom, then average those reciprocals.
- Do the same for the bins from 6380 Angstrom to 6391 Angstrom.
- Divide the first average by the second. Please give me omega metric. 0.95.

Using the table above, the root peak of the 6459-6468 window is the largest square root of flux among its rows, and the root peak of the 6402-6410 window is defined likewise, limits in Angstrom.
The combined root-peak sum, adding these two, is 2.49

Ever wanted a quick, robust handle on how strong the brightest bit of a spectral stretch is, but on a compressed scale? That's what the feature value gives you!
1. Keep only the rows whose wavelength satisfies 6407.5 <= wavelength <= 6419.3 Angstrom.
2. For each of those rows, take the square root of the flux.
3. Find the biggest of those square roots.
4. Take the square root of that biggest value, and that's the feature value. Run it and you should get 1.11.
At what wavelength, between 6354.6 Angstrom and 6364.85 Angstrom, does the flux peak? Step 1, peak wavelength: 6361.19 Angstrom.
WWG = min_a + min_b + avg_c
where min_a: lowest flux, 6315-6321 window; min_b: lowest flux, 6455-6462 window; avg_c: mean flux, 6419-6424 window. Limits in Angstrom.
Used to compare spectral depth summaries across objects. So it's 3.7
